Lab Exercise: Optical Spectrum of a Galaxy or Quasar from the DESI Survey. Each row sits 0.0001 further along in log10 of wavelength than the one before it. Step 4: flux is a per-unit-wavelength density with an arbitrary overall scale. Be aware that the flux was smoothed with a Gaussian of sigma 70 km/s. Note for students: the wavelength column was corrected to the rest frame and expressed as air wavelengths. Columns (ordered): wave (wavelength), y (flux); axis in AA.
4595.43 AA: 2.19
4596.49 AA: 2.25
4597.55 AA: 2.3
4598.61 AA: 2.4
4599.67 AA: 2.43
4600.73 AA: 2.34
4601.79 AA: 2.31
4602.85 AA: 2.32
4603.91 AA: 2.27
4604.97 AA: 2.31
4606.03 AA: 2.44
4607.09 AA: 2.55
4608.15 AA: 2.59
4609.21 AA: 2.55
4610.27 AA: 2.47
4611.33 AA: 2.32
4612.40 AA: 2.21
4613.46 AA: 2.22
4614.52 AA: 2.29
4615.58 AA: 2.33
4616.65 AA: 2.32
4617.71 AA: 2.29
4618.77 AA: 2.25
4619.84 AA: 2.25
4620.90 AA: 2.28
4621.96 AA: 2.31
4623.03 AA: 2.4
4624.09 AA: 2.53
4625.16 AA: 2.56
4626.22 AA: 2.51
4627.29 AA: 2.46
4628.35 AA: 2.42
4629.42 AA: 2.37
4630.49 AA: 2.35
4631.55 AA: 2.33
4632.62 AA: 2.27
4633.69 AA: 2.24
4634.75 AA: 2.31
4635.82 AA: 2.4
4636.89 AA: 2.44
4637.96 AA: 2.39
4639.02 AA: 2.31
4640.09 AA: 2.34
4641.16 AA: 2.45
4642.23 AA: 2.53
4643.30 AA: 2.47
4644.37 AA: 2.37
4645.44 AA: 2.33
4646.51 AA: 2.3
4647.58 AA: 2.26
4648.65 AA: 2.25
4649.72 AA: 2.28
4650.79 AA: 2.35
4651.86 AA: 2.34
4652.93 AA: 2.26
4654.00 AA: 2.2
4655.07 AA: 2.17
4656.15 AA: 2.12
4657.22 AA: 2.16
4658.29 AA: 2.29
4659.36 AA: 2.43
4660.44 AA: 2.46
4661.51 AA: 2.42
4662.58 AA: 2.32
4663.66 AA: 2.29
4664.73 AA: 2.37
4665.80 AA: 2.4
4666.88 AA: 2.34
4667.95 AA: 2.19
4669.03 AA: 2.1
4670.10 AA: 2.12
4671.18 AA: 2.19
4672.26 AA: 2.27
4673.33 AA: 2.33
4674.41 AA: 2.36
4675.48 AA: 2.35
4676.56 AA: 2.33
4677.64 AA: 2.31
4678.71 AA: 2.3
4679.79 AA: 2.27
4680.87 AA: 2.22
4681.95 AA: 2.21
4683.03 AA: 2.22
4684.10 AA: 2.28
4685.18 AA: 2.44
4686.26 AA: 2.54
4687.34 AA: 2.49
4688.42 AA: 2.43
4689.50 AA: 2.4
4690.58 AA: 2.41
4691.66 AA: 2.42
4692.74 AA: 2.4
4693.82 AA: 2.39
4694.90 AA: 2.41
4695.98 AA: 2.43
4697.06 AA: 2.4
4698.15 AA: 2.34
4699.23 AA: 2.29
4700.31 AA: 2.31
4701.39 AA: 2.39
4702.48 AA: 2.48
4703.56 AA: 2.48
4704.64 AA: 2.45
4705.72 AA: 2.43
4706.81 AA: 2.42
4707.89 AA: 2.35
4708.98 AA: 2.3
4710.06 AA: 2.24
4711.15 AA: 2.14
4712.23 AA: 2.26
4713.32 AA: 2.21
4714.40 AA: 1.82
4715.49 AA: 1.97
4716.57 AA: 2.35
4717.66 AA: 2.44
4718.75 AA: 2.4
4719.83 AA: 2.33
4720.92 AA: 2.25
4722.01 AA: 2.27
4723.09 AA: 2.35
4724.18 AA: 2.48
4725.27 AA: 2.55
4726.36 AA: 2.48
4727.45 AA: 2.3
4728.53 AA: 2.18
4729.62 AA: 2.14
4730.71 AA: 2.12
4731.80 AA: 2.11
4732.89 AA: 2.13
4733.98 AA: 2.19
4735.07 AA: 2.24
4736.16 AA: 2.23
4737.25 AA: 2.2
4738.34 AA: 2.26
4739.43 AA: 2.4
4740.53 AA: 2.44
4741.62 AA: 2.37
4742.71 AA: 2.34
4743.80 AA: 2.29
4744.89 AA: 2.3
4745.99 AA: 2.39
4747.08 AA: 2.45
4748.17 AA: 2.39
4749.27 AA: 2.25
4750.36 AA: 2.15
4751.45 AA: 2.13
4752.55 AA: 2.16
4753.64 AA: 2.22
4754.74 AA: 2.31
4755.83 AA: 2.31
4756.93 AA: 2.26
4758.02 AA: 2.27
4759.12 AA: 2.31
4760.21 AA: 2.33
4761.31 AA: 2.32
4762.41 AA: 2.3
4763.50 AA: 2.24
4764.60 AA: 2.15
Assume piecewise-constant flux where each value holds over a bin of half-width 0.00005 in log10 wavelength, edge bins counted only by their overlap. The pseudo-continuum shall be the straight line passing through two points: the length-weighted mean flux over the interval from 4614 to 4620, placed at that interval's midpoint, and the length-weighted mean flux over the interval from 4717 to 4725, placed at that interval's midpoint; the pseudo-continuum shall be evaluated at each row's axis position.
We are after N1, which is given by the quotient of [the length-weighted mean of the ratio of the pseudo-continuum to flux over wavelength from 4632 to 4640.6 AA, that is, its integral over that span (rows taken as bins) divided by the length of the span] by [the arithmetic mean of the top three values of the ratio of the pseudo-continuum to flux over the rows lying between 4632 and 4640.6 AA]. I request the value 0.973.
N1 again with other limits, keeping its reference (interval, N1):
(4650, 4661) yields 0.946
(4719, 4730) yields 0.939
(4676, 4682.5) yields 0.981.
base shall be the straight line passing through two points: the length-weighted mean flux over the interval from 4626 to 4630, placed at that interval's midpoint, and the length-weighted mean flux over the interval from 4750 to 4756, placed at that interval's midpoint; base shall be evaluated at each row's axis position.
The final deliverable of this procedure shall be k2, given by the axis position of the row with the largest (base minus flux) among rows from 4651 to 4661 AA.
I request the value 4656.15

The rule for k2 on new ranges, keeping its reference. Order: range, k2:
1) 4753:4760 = 4753.64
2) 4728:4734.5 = 4731.80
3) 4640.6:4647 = 4646.51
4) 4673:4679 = 4678.71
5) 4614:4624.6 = 4618.77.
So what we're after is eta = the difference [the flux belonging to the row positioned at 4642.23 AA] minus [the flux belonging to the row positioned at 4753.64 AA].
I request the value 0.31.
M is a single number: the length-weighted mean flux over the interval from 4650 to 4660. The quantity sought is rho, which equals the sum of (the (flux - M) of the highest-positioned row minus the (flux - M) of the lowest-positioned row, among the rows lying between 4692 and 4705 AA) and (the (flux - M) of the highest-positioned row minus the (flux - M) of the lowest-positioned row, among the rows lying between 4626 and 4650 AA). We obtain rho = -0.2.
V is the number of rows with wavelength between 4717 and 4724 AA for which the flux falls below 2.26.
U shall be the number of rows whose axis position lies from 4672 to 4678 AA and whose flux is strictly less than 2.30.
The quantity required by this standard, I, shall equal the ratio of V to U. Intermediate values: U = 1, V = 1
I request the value 1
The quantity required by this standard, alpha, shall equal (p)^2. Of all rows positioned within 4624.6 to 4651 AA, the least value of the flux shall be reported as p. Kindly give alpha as 5.02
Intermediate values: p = 2.24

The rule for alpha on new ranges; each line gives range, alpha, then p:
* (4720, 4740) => 4.45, 2.11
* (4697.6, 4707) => 5.24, 2.29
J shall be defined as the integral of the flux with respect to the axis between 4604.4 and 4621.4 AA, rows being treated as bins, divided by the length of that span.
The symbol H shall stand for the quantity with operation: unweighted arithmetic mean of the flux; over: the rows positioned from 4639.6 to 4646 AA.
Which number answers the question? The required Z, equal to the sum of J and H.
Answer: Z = 4.77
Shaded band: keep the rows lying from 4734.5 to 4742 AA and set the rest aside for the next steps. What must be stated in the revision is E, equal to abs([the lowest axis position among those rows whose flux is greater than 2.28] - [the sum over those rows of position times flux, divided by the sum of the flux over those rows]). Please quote 1.0 AA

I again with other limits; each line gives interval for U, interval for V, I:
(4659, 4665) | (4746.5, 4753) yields 4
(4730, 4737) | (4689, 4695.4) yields 0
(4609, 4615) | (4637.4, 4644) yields 0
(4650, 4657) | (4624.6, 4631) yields 0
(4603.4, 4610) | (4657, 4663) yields 1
